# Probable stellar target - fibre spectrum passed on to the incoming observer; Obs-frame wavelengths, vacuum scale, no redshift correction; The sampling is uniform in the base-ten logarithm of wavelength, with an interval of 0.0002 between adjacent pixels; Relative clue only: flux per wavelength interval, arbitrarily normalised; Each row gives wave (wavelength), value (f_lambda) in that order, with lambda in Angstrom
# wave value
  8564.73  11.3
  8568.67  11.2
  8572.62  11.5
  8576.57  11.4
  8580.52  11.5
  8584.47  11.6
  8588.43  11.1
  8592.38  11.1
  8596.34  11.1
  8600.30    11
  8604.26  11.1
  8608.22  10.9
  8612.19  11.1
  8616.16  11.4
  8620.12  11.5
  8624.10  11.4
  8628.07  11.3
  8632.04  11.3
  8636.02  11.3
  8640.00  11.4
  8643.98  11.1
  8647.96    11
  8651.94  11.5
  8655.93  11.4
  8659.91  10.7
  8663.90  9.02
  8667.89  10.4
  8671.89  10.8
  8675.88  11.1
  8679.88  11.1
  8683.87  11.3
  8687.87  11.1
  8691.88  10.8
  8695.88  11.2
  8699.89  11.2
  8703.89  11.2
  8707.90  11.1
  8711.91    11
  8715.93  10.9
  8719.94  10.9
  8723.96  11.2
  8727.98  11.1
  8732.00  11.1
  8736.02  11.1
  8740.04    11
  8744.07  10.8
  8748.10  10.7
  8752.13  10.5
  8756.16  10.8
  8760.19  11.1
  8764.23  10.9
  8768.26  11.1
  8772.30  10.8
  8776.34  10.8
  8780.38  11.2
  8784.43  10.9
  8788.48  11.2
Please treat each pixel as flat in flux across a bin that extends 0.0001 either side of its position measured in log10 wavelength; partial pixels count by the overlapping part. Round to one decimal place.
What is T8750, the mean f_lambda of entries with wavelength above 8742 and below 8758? 10.7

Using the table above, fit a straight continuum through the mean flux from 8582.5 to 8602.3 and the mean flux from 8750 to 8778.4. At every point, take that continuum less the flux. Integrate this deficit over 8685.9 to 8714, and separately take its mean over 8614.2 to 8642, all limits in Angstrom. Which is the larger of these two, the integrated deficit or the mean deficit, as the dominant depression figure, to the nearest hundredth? -0.26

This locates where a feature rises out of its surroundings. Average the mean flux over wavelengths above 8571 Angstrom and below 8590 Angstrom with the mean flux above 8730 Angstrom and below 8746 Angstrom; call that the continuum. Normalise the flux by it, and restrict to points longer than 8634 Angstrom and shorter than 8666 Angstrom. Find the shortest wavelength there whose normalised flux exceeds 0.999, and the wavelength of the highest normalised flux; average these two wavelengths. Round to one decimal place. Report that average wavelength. 8644.0 Angstrom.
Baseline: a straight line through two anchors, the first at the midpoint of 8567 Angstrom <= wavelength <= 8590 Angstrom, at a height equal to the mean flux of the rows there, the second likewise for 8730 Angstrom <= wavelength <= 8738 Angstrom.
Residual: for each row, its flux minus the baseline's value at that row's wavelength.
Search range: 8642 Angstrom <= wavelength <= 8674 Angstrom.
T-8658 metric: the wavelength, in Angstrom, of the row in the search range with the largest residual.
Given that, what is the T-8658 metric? 8651.94 Angstrom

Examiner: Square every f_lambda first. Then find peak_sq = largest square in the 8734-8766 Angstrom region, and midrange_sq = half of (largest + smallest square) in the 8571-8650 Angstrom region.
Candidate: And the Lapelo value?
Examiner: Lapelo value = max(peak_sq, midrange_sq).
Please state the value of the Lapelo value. 127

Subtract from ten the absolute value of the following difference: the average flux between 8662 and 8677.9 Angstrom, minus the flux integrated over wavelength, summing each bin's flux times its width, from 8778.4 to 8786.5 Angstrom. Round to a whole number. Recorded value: -69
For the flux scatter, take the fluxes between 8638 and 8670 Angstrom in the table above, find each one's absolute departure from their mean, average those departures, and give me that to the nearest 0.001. 0.581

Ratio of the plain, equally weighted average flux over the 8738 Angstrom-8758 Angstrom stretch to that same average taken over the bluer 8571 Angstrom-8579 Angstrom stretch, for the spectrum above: 0.94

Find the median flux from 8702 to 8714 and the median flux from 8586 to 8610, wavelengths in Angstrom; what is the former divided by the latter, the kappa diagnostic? 1.00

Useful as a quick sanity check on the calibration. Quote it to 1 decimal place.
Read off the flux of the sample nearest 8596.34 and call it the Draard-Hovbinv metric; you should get 11.1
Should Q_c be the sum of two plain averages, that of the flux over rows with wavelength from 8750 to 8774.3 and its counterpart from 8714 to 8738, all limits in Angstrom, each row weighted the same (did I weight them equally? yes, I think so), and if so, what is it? 21.92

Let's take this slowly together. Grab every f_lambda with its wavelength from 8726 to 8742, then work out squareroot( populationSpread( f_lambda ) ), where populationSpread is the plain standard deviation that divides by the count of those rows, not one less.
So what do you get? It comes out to 0.208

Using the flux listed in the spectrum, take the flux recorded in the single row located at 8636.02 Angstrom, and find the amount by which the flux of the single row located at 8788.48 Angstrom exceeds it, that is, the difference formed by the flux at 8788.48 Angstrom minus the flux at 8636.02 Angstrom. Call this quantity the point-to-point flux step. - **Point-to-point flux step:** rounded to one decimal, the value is -0.1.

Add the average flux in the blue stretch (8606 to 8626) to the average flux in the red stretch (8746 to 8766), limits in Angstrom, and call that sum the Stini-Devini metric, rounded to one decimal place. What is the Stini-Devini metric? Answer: 22.1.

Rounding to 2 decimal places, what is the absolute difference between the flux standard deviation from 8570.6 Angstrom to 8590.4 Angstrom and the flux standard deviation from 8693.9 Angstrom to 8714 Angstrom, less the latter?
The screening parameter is 0.01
